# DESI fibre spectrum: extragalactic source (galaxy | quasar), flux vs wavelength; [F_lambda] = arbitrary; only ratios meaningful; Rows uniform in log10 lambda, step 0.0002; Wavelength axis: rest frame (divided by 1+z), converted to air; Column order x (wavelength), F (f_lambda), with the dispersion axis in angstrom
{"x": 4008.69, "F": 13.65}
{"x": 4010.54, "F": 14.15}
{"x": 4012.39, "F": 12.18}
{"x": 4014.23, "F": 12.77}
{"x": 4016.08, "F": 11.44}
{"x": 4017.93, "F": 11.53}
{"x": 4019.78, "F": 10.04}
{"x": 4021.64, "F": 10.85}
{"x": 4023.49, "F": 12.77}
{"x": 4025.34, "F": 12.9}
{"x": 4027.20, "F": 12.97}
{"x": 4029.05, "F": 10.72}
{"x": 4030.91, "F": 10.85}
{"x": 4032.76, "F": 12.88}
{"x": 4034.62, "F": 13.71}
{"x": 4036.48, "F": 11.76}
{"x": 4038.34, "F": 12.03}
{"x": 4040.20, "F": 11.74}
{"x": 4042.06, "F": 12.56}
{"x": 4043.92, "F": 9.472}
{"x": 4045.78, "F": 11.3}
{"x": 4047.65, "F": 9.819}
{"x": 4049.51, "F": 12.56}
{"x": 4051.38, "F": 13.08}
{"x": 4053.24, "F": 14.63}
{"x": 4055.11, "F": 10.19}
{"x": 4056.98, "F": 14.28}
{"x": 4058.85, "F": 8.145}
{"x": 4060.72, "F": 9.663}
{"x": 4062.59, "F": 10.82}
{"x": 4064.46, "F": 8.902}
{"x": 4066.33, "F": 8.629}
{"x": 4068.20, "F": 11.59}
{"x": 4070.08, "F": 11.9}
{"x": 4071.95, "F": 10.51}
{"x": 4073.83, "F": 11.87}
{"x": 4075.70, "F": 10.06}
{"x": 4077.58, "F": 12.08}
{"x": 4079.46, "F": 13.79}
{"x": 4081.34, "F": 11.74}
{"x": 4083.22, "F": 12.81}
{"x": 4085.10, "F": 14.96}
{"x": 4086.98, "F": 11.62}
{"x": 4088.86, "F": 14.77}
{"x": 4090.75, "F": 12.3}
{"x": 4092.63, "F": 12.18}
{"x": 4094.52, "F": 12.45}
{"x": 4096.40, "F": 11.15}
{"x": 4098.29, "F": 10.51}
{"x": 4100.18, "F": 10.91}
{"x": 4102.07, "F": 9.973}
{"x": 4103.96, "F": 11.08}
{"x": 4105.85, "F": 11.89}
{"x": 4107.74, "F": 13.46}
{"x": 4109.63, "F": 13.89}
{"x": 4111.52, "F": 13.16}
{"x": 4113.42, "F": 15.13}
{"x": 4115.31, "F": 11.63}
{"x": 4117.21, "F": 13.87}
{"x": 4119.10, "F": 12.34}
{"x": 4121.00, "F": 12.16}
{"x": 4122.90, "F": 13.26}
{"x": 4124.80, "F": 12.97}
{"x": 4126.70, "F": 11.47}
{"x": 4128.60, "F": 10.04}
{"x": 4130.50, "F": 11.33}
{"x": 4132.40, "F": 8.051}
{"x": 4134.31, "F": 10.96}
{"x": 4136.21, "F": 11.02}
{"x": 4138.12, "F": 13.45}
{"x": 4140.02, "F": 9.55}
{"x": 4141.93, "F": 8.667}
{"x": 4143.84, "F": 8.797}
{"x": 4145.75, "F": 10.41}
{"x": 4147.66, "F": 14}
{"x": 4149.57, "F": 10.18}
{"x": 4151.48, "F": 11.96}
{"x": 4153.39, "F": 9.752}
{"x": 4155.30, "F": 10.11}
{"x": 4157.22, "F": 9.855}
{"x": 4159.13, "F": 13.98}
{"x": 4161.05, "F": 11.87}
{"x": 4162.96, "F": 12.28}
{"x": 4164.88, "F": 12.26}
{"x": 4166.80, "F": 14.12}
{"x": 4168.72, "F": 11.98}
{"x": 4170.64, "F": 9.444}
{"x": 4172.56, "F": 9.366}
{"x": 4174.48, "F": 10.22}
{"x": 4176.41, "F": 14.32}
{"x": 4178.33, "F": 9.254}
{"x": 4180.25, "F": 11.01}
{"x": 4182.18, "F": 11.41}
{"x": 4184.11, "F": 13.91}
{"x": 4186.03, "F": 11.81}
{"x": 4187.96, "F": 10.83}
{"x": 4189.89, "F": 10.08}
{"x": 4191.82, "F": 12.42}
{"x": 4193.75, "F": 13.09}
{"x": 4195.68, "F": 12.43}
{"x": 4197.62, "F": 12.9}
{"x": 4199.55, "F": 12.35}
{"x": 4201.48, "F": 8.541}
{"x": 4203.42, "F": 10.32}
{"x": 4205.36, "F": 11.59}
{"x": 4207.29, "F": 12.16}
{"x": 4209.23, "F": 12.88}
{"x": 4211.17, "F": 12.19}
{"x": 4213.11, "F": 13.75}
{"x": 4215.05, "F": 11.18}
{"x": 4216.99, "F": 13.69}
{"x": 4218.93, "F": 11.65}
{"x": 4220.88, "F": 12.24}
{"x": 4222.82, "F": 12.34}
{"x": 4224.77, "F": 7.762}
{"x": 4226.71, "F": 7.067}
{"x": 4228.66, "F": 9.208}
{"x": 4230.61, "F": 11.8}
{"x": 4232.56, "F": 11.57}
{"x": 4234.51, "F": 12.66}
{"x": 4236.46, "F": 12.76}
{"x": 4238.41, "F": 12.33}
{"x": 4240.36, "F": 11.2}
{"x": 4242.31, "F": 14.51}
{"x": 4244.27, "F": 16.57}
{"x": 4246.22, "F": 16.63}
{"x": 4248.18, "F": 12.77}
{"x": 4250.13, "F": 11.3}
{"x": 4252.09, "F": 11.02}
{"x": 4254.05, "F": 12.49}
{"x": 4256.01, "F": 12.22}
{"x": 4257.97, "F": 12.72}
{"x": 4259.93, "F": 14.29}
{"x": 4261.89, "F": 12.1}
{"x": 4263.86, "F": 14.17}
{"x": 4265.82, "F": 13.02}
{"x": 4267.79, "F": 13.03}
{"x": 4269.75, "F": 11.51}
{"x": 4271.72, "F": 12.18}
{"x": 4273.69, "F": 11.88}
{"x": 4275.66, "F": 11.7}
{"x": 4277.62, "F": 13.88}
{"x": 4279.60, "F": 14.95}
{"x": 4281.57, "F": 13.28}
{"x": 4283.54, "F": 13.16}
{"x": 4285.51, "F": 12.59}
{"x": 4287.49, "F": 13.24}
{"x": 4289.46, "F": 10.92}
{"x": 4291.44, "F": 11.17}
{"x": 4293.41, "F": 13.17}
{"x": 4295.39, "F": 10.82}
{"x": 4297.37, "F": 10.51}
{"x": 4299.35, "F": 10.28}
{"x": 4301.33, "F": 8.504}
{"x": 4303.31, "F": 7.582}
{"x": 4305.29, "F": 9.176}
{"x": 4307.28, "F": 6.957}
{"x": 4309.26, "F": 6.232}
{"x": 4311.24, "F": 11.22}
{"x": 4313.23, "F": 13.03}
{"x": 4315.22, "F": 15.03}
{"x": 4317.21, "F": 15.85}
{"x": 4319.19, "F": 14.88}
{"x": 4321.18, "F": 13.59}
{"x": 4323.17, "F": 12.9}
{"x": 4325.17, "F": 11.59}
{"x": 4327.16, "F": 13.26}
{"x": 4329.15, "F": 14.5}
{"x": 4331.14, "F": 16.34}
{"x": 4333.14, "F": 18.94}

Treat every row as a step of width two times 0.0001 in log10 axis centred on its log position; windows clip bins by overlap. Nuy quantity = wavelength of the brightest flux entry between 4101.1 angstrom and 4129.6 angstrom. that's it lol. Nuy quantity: 4113.42 angstrom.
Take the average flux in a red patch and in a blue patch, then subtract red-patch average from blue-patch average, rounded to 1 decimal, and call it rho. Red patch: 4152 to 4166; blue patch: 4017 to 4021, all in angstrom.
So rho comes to -0.7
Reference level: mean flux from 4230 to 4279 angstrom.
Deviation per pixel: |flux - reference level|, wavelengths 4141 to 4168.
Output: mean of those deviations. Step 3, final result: 2.0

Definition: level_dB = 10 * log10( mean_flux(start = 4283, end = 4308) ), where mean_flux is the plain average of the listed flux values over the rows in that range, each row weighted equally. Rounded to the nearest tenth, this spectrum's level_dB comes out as 10.3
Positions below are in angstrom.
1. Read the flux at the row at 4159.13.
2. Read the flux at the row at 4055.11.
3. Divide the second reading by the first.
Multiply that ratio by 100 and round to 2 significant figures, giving 73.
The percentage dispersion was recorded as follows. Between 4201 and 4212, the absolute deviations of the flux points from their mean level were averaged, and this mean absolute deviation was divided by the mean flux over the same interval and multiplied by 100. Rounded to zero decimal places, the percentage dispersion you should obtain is 11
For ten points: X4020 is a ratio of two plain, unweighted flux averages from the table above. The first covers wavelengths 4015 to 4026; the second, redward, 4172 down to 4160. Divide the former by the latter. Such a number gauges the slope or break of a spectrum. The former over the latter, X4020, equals 1.0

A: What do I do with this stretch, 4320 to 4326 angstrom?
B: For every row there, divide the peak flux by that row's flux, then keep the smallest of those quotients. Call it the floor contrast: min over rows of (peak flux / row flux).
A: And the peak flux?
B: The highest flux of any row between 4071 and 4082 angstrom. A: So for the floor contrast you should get 1.01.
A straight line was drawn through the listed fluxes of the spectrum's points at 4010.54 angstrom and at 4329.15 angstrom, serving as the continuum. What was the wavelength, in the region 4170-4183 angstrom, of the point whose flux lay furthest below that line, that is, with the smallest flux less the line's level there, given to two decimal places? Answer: 4178.33 angstrom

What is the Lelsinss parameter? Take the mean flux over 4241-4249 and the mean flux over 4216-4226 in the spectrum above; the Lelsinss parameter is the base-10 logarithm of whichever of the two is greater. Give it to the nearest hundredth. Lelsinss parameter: 1.18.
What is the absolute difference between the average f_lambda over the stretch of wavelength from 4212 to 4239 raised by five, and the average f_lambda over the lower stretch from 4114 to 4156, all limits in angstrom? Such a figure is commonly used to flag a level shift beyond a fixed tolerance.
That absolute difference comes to 5.2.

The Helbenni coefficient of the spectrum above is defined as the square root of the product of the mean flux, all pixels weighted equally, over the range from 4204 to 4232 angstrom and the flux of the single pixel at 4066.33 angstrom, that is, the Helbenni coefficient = 9.9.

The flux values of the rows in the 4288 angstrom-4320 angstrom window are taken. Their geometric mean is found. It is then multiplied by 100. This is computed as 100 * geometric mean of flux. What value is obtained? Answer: 1059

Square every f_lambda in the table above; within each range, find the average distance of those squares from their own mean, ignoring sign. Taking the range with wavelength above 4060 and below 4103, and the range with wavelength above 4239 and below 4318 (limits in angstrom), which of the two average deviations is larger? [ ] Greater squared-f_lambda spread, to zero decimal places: 42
